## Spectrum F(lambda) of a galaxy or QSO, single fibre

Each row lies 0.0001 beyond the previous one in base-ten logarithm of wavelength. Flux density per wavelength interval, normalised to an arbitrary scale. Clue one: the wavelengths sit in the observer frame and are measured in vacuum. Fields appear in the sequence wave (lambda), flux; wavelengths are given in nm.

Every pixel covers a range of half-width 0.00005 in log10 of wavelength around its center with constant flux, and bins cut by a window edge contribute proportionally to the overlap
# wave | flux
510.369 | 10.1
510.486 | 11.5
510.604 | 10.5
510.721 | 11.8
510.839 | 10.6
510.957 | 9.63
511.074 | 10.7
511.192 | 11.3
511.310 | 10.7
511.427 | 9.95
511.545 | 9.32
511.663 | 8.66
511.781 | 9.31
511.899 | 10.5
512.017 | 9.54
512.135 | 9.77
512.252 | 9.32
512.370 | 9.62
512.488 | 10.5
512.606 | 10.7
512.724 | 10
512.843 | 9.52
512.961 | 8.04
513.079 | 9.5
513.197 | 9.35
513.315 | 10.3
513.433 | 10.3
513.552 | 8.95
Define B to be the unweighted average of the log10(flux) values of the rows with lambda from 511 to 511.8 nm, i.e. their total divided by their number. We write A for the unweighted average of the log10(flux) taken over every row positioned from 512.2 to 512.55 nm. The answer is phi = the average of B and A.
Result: 0.99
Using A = 0.99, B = 1.00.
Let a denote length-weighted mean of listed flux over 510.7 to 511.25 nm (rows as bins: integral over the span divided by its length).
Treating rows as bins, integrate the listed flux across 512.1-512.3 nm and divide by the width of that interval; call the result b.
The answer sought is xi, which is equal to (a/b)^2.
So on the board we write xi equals 1.26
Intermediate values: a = 10.7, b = 9.6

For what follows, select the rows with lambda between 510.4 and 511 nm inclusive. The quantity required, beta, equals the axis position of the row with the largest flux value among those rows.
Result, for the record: 510.721 nm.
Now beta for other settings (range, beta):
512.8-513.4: 513.315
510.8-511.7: 511.192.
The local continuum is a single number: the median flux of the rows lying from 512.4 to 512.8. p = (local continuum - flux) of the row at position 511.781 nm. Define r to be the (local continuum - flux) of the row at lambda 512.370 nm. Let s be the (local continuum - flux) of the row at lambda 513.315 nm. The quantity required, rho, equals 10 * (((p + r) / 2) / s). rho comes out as 52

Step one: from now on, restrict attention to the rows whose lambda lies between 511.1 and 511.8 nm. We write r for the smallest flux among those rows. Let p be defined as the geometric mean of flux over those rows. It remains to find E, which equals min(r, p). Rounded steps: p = 9.8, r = 8.66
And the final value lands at 8.7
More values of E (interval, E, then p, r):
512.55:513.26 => 8.0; 9.5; 8.04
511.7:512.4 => 9.3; 9.7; 9.31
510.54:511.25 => 9.6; 10.7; 9.63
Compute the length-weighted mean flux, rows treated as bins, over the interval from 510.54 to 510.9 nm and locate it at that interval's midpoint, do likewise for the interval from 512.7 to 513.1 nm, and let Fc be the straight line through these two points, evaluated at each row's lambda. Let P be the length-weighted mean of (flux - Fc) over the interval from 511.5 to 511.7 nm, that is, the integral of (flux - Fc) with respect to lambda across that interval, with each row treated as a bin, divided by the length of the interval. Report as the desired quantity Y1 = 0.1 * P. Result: -0.12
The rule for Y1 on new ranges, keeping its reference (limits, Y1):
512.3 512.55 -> 0.05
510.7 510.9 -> 0.02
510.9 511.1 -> -0.06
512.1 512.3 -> -0.02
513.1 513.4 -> 0.10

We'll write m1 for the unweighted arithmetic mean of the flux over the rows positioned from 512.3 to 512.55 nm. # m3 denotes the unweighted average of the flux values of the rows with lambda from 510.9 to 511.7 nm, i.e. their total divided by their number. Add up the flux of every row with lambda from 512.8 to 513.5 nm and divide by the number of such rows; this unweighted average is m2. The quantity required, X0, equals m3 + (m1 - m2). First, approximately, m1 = 10.1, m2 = 9.5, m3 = 10.0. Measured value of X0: 10.6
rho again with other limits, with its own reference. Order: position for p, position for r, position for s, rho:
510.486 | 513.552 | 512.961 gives 1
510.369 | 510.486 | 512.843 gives -3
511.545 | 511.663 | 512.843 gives 15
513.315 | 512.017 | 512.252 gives 5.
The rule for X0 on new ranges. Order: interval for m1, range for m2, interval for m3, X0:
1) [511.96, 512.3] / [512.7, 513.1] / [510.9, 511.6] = 10.5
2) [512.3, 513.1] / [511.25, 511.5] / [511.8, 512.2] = 9.3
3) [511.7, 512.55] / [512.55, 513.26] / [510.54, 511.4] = 11.0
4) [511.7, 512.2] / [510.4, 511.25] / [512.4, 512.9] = 9.1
